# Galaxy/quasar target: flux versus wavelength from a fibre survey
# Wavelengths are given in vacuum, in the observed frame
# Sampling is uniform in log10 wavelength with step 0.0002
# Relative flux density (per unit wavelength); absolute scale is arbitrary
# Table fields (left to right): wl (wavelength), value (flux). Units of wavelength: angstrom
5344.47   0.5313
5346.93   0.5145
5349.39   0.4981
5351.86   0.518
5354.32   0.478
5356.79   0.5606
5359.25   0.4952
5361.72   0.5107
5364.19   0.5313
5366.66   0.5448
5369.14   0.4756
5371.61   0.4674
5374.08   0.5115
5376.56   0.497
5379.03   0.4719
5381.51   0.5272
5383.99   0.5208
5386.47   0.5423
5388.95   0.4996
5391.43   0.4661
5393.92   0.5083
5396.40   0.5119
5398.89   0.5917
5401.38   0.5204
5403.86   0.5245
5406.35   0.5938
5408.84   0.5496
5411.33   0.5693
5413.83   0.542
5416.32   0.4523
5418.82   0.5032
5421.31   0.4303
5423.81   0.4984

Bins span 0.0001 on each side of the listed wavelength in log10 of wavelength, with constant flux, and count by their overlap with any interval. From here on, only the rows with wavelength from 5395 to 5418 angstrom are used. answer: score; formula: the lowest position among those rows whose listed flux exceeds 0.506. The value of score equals 5396.40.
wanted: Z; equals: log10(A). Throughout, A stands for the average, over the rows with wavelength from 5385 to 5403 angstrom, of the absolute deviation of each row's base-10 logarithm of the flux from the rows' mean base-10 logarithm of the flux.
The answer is -1.65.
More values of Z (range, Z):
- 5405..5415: -1.86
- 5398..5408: -1.56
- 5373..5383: -1.82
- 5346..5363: -1.83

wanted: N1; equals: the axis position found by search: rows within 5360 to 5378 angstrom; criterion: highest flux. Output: 5366.66 angstrom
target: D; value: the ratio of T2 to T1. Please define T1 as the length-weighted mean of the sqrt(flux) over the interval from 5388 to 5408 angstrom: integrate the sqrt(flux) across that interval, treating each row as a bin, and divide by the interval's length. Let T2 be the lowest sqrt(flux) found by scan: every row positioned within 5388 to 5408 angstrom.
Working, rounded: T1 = 0.73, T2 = 0.683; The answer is 0.940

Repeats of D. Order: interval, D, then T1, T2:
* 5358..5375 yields 0.962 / 0.71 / 0.684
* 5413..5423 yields 0.947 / 0.69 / 0.656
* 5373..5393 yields 0.962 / 0.71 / 0.683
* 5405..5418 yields 0.917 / 0.73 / 0.673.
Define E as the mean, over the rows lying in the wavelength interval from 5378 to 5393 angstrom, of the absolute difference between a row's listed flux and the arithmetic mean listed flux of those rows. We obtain 0.025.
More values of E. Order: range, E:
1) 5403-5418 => 0.033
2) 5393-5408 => 0.034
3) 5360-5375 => 0.024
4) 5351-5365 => 0.021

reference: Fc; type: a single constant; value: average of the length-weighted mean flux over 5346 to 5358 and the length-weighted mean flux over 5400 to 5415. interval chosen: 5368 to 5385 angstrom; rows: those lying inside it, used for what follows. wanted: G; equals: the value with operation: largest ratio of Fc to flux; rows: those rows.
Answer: 1.14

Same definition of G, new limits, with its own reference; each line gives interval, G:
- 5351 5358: 1.11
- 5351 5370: 1.12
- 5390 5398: 1.14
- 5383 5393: 1.14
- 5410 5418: 1.18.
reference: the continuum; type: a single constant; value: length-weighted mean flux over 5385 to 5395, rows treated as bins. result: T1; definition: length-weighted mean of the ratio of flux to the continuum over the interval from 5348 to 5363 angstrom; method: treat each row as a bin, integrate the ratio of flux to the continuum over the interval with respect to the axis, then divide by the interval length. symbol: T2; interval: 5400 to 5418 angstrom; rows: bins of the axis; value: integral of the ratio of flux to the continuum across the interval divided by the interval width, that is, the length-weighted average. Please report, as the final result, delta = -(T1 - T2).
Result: 0.05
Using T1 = 1.01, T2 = 1.06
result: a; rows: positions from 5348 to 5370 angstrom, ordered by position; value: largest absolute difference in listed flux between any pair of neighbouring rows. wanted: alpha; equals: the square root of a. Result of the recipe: 0.287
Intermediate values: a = 0.083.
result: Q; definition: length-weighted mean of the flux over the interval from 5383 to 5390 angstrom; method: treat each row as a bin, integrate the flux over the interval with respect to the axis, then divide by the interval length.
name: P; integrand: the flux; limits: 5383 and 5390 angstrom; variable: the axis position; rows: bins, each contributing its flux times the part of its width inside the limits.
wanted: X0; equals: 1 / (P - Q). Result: 0.32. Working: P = 4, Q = 0.522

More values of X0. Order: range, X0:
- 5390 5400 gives 0.21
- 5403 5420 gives 0.12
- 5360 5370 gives 0.22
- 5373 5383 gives 0.22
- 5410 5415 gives 0.45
